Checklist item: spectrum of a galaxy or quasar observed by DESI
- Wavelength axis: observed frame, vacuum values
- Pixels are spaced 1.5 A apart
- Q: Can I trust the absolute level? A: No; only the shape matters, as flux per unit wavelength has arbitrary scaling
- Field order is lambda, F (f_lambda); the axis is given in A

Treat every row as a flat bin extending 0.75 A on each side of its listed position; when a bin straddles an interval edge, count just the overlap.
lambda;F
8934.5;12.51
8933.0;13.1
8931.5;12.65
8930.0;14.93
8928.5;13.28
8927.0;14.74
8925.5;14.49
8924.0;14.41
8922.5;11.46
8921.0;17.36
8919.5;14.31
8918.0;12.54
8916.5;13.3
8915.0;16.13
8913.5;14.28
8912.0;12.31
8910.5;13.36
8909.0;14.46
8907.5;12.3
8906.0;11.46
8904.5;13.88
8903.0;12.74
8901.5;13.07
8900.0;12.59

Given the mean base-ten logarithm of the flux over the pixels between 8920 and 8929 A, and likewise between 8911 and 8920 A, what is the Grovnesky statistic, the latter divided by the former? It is 0.99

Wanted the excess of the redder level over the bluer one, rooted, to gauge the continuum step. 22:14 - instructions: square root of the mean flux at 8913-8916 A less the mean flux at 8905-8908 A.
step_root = 1.8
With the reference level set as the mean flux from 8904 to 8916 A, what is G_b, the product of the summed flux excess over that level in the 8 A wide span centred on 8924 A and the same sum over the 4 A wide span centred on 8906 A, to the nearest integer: -14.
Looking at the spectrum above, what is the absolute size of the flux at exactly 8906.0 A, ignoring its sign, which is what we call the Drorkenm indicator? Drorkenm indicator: 11.5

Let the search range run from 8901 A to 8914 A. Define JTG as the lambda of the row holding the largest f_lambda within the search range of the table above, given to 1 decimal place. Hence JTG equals 8909.0 A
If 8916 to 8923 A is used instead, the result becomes 8921.0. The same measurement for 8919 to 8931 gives 8921.0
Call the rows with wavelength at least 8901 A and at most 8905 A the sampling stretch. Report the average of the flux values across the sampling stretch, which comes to 13.2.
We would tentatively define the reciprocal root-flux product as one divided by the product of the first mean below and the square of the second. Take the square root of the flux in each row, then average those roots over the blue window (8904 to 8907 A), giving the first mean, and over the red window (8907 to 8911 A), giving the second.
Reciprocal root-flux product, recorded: 0.0211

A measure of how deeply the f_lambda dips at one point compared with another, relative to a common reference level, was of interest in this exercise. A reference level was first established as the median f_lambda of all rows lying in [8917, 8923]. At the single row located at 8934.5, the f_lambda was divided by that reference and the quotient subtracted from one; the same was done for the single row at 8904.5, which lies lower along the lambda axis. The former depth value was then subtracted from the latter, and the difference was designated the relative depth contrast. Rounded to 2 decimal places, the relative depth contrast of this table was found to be -0.10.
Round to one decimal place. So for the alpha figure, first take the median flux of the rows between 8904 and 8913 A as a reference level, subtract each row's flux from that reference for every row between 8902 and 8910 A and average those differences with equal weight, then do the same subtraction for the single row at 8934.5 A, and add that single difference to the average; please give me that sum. 0.2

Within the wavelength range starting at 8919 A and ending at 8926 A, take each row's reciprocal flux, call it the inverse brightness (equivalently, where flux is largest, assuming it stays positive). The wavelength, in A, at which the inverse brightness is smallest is 8921.0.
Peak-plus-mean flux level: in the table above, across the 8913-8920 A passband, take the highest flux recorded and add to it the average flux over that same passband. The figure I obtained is 30.2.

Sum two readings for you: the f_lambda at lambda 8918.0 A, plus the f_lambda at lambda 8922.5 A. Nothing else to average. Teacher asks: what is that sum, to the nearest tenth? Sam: 24.0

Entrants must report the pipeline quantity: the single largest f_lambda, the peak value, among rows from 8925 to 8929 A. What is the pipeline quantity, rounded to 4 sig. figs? 14.74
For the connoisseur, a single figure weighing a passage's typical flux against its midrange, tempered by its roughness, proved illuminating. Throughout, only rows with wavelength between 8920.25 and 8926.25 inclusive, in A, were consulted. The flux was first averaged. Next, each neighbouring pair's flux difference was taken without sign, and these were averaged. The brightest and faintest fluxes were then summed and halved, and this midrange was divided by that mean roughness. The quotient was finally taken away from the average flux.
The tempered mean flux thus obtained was 10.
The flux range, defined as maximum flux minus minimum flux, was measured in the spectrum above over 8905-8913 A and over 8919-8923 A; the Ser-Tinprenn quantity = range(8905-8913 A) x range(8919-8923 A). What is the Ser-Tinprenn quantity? 18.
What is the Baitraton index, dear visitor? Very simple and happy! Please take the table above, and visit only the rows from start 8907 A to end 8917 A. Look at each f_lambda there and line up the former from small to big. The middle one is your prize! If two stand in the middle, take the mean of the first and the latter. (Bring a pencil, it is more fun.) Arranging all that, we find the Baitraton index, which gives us 13.4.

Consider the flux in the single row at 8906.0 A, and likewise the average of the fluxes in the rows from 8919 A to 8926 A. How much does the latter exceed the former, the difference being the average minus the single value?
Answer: 2.9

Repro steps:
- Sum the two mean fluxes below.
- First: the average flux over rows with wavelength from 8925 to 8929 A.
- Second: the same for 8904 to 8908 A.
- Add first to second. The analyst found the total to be 26.7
